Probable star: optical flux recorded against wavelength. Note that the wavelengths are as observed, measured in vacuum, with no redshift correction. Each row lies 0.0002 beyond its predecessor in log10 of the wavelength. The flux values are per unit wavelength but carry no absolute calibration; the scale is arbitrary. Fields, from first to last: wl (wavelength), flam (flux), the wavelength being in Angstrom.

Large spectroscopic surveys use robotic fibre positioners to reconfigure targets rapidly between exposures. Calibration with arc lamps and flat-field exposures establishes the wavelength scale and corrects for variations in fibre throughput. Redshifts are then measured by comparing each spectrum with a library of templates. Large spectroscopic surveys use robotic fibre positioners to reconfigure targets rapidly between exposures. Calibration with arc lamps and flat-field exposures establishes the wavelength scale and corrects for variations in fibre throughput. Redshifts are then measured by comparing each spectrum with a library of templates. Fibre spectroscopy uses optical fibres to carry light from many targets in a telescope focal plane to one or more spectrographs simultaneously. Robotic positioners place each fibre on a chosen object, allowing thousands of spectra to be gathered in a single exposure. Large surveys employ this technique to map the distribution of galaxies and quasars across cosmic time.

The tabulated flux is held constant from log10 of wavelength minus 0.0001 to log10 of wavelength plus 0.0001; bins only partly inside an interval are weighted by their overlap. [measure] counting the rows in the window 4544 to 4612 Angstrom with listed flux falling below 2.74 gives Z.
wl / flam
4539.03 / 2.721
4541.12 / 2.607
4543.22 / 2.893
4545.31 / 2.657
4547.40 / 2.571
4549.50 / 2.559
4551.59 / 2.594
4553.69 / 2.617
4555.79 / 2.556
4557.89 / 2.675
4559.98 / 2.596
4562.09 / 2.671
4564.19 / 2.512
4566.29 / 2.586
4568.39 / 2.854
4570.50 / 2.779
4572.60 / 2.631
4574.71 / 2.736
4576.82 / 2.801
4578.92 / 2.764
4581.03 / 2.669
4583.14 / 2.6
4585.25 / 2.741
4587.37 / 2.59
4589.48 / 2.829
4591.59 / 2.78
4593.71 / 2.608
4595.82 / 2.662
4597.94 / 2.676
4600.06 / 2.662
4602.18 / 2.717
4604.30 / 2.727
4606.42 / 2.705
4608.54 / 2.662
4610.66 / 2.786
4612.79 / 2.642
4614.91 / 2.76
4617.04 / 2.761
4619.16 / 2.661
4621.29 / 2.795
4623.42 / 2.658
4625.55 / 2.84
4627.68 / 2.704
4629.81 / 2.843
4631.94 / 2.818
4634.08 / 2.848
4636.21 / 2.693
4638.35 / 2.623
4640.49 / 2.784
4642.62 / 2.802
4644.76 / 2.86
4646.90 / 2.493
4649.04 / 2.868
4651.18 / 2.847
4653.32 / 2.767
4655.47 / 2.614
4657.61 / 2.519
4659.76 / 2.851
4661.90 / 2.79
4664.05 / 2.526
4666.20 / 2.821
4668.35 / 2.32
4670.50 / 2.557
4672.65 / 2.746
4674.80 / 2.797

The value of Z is 24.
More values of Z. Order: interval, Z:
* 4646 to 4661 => 3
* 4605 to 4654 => 9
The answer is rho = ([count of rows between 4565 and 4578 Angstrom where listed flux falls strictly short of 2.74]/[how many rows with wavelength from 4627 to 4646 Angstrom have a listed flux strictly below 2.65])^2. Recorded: 9.0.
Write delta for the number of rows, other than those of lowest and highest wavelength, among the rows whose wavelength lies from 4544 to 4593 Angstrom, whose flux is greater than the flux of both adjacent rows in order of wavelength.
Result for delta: 7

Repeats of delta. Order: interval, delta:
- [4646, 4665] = 2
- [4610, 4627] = 2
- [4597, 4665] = 10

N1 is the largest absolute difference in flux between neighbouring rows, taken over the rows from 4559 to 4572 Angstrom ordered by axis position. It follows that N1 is 0.27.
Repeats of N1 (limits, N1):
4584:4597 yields 0.24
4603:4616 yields 0.14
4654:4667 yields 0.33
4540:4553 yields 0.29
